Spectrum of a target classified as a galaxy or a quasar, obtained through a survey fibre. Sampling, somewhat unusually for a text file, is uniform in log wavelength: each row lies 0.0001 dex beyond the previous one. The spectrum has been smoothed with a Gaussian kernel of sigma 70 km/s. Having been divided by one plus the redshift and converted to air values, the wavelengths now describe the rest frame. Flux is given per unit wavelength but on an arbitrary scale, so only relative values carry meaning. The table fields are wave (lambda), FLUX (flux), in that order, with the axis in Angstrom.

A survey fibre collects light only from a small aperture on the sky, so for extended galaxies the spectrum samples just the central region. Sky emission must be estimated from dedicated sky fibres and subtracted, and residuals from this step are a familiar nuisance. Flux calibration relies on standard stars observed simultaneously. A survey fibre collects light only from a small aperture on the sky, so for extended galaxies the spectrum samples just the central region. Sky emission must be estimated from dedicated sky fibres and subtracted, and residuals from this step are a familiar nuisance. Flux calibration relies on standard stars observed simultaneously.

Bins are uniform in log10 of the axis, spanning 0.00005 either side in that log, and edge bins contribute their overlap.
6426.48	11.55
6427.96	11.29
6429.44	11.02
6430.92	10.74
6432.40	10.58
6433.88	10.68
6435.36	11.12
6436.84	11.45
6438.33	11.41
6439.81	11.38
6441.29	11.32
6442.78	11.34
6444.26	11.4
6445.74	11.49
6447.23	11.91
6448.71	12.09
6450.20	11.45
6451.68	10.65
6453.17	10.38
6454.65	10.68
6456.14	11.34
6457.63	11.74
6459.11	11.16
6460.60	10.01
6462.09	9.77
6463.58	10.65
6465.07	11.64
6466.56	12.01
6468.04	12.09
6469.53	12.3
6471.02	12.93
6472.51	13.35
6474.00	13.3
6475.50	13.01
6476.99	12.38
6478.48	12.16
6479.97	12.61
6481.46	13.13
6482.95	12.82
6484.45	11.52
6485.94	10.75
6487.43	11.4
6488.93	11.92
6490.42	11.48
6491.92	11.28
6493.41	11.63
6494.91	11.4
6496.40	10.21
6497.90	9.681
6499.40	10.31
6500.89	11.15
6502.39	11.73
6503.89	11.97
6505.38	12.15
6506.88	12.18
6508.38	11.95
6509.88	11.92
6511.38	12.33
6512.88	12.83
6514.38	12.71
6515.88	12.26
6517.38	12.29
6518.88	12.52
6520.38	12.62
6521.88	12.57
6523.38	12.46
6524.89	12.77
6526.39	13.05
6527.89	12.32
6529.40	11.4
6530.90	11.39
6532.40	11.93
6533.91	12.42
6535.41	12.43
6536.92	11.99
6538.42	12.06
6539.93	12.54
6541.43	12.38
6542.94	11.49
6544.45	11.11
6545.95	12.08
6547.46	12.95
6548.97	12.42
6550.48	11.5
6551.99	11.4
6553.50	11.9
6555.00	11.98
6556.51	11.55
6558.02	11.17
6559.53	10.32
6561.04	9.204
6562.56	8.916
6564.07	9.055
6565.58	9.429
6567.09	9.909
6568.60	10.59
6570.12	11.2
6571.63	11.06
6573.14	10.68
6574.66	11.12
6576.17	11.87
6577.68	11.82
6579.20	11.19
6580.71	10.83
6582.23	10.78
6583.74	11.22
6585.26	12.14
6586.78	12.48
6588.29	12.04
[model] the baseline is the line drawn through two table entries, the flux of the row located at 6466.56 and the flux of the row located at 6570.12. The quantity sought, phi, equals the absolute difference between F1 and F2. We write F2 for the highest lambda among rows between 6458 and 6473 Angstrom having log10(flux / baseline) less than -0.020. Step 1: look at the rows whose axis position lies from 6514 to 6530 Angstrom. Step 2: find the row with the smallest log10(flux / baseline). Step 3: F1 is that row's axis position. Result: 65.8 Angstrom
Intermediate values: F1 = 6529.40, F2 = 6463.58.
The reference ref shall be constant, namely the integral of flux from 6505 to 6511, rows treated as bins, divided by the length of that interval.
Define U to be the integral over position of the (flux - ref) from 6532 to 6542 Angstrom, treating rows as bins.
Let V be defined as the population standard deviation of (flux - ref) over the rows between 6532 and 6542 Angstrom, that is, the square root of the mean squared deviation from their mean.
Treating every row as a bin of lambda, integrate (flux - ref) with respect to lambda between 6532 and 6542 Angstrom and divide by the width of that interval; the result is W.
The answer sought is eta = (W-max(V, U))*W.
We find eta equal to -0.4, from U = 2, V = 0.2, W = 0.2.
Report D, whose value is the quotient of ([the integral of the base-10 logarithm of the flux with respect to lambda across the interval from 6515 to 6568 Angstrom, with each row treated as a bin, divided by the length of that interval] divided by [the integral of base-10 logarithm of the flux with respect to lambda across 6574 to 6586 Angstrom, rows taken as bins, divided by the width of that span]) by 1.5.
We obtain 0.672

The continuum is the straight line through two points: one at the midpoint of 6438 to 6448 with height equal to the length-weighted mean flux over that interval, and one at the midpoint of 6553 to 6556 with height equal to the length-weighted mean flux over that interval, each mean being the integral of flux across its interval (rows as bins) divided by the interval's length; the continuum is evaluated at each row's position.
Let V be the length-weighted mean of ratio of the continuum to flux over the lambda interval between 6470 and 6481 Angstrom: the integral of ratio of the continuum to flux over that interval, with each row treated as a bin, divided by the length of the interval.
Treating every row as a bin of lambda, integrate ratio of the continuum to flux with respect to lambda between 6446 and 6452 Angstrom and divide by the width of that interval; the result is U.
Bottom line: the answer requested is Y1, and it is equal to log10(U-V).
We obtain -1.1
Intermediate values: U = 0.99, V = 0.91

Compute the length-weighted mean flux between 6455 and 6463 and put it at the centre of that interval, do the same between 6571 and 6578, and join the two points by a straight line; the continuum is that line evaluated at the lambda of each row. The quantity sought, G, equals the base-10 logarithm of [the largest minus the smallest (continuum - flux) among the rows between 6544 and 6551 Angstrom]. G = 0.3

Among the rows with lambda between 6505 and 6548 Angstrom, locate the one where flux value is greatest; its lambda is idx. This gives 6526.39 Angstrom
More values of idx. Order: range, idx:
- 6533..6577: 6547.46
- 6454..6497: 6472.51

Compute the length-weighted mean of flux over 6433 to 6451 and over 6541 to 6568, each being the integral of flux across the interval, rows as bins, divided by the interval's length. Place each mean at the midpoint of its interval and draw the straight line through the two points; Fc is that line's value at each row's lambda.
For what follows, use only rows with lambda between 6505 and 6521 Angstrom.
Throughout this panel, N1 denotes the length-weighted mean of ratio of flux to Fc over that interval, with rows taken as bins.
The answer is 1.11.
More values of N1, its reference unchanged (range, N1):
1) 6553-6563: 0.98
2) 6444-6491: 1.04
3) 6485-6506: 1.00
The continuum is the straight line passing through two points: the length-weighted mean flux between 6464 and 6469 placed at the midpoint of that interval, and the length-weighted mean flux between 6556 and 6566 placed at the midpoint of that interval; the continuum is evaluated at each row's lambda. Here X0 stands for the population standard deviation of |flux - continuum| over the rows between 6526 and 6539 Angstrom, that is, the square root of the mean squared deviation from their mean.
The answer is 0.49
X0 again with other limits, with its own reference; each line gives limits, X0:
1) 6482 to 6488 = 0.53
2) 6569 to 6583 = 0.40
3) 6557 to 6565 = 0.27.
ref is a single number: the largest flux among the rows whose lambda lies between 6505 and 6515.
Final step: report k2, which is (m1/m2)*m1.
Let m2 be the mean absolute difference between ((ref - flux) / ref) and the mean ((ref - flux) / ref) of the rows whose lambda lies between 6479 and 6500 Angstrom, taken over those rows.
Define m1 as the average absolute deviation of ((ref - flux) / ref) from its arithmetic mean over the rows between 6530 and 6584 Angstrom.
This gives 0.06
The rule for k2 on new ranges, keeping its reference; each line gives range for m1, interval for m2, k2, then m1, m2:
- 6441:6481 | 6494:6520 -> 0.06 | 0.059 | 0.055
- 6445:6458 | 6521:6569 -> 0.02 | 0.038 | 0.070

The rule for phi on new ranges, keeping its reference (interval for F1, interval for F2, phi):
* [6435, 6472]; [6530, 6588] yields 106.5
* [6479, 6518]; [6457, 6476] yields 34.3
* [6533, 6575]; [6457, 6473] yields 99.0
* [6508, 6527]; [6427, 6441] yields 70.1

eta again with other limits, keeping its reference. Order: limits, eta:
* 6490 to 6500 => 2.3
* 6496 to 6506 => 1.9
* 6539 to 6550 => -0.1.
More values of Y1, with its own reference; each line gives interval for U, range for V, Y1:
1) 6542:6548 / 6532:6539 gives -1.5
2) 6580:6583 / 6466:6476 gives -0.7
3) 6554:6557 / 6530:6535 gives -1.7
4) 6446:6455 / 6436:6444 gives -1.7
